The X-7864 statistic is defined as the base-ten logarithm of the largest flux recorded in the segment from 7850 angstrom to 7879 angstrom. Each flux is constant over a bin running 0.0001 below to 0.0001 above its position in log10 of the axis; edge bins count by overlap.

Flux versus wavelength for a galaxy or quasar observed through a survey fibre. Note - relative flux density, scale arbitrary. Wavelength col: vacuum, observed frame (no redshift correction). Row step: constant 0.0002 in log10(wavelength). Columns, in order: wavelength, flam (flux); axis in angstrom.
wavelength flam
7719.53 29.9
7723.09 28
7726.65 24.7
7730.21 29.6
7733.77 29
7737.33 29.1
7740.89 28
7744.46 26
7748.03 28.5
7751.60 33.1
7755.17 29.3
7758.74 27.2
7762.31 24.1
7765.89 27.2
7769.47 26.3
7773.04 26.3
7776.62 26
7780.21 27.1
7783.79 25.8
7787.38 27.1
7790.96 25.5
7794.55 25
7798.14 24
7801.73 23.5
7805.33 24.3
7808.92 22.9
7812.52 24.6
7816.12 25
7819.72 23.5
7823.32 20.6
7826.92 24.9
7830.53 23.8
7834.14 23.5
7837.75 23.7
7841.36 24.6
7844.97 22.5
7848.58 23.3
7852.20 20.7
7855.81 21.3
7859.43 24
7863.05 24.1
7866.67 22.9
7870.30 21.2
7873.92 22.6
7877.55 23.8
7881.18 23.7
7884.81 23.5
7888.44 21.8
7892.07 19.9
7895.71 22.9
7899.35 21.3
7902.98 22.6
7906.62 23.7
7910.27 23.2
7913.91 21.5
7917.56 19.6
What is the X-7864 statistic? 1.38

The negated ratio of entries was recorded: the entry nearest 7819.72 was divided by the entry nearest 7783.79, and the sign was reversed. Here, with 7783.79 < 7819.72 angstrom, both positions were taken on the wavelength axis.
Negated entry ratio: -0.91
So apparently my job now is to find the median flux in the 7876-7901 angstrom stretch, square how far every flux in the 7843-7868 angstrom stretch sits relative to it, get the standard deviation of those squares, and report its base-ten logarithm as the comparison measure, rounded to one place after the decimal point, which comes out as 0.2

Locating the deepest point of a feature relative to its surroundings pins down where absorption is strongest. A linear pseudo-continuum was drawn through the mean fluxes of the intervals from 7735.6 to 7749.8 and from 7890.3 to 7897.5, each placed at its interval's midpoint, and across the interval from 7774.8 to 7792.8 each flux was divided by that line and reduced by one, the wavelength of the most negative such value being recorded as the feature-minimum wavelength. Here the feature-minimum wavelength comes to 7776.62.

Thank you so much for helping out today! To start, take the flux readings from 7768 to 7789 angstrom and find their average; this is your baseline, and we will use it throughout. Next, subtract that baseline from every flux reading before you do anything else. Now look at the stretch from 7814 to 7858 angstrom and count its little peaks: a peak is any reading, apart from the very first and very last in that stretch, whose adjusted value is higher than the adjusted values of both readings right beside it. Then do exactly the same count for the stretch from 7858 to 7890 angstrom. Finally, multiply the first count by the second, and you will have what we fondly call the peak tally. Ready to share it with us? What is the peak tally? 6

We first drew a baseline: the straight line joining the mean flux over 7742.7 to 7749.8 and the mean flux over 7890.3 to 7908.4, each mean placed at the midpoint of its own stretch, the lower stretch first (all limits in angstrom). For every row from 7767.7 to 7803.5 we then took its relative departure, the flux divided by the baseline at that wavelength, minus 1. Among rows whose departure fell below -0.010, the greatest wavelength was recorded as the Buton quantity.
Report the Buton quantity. 7801.73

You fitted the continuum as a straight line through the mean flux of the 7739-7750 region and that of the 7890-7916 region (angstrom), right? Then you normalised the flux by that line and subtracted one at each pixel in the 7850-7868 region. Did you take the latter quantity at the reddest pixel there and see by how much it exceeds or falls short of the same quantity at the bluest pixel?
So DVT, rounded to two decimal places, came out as 0.11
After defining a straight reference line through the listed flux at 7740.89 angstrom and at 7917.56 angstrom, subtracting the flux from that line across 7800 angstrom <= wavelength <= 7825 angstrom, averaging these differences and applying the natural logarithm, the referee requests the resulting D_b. 0.1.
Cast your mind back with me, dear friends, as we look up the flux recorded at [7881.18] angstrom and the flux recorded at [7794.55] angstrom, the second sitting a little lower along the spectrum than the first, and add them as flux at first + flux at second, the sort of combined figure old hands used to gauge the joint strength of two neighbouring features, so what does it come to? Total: 48.7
